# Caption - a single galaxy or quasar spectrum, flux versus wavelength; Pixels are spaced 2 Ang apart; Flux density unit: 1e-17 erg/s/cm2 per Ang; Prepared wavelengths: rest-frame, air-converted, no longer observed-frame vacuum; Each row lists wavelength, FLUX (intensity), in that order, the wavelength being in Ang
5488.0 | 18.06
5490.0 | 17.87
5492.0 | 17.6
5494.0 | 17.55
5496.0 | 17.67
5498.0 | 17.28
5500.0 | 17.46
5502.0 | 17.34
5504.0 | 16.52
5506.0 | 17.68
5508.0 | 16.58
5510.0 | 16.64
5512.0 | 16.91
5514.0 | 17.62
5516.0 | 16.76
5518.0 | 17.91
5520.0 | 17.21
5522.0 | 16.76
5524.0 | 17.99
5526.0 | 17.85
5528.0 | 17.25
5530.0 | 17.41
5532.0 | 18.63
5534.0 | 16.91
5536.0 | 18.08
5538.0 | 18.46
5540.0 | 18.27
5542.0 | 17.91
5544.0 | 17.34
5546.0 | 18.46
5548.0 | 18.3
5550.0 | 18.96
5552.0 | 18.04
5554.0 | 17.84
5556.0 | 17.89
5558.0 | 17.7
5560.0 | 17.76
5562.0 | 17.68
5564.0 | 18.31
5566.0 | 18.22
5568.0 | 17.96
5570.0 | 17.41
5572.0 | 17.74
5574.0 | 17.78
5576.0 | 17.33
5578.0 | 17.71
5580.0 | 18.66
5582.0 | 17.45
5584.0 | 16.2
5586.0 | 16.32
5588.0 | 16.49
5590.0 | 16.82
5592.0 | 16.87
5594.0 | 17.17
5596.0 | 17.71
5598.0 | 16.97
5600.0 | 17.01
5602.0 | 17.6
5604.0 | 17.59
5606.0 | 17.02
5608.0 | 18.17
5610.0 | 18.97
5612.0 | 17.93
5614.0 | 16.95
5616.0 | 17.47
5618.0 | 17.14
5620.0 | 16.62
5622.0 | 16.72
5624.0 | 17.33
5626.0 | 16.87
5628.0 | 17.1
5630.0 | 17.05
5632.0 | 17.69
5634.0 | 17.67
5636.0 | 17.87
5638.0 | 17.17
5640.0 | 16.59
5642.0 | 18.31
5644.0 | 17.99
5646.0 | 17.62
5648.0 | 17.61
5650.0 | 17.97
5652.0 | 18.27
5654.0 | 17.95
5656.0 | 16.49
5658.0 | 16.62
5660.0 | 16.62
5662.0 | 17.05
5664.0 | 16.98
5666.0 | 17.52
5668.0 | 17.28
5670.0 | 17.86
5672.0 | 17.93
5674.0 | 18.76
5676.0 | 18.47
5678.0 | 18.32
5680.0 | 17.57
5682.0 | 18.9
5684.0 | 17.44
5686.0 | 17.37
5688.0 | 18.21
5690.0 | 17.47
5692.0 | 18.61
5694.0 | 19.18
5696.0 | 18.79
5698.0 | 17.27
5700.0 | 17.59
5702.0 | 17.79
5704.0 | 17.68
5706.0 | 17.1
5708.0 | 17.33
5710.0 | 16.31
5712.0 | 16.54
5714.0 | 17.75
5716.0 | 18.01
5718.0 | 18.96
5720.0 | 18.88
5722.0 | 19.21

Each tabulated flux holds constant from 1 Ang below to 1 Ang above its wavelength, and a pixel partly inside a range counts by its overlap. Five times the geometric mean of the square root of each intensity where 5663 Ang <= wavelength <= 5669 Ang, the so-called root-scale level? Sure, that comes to 20.8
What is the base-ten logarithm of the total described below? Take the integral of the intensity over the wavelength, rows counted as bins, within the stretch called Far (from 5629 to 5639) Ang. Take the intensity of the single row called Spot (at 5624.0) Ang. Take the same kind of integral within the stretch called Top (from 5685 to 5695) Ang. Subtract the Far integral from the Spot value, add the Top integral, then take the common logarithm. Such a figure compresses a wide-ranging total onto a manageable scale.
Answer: 1.38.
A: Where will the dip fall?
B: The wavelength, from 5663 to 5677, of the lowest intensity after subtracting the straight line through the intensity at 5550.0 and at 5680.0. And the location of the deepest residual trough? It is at 5664.0 Ang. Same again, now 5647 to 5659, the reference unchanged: 5656.0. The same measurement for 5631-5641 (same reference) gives 5640.0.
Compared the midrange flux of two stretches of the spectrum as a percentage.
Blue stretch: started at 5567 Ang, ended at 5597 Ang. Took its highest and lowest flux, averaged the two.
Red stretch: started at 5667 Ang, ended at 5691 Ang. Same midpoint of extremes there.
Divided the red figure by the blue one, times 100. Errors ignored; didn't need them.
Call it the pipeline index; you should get 104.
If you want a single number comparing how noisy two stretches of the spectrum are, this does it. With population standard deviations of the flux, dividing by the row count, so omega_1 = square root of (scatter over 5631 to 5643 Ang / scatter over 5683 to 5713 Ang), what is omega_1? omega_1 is 0.847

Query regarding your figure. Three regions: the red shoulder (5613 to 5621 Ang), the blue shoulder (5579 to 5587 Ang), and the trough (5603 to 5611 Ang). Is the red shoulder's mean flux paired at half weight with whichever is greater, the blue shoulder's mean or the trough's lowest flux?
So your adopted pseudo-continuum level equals 17.1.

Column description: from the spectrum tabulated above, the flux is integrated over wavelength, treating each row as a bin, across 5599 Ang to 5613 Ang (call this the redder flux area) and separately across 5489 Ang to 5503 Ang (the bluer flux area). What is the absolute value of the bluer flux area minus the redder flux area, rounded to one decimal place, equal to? 3.0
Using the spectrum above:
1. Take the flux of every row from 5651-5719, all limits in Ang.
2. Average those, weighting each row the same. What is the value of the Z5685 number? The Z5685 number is 17.7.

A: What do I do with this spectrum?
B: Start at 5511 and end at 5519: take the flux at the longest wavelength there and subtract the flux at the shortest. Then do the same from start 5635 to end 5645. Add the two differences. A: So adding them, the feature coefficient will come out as 1.1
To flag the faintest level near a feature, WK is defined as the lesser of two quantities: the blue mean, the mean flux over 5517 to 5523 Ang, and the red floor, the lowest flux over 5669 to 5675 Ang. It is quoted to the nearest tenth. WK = 17.3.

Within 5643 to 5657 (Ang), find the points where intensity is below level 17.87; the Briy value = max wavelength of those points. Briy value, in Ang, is 5656.0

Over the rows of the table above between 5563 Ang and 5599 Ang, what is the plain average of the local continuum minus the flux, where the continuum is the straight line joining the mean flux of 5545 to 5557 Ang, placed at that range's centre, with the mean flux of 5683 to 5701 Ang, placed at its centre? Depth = 0.80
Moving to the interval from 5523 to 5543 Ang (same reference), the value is 0.41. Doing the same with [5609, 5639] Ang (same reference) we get 0.75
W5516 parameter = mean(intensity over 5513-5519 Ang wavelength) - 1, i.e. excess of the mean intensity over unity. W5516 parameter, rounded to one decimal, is 16.4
